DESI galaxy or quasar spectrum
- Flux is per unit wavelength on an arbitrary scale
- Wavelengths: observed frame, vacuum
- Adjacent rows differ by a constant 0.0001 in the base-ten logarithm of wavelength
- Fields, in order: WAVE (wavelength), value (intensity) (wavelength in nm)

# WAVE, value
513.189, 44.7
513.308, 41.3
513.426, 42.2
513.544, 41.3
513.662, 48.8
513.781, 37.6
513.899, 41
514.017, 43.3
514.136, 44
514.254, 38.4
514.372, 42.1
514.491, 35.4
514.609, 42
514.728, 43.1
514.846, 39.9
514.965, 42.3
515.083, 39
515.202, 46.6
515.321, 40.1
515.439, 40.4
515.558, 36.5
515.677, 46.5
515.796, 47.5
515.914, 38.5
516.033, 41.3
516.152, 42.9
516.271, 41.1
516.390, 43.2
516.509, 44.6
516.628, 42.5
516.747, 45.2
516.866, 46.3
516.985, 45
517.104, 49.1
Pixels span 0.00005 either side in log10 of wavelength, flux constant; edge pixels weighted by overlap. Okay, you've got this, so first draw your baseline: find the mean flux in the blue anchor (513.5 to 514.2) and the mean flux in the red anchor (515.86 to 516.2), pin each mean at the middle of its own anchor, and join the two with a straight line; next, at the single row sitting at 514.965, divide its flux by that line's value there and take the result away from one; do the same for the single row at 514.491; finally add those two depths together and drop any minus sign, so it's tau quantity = 0.15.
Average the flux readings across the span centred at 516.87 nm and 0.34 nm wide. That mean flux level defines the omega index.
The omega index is 45.5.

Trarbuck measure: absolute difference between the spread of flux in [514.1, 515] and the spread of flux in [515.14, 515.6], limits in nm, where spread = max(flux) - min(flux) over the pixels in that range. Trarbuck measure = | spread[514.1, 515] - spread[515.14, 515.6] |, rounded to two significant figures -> 1.5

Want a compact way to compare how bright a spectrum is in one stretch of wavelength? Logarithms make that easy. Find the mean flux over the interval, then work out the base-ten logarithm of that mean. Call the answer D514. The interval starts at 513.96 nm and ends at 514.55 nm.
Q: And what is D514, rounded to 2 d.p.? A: 1.61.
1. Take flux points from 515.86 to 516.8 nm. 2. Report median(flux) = 42.7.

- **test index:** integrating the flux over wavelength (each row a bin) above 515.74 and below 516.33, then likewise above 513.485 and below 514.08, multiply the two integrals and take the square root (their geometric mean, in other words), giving 25.1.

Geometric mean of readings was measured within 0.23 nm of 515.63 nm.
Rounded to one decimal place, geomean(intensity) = 42.5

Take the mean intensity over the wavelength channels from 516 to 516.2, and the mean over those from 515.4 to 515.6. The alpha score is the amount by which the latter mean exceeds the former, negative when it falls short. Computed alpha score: -4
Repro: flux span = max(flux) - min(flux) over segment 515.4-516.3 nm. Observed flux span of 11.0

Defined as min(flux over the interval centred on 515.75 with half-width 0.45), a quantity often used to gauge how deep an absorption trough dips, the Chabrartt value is 36.5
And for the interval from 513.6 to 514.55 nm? 35.4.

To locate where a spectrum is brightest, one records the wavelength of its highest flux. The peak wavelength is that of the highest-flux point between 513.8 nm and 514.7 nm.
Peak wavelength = 514.136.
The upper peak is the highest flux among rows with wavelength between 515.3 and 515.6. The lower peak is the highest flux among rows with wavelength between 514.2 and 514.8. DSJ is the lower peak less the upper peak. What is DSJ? 3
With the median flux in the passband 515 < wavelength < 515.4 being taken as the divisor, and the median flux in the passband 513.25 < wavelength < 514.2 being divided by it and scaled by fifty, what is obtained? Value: 52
